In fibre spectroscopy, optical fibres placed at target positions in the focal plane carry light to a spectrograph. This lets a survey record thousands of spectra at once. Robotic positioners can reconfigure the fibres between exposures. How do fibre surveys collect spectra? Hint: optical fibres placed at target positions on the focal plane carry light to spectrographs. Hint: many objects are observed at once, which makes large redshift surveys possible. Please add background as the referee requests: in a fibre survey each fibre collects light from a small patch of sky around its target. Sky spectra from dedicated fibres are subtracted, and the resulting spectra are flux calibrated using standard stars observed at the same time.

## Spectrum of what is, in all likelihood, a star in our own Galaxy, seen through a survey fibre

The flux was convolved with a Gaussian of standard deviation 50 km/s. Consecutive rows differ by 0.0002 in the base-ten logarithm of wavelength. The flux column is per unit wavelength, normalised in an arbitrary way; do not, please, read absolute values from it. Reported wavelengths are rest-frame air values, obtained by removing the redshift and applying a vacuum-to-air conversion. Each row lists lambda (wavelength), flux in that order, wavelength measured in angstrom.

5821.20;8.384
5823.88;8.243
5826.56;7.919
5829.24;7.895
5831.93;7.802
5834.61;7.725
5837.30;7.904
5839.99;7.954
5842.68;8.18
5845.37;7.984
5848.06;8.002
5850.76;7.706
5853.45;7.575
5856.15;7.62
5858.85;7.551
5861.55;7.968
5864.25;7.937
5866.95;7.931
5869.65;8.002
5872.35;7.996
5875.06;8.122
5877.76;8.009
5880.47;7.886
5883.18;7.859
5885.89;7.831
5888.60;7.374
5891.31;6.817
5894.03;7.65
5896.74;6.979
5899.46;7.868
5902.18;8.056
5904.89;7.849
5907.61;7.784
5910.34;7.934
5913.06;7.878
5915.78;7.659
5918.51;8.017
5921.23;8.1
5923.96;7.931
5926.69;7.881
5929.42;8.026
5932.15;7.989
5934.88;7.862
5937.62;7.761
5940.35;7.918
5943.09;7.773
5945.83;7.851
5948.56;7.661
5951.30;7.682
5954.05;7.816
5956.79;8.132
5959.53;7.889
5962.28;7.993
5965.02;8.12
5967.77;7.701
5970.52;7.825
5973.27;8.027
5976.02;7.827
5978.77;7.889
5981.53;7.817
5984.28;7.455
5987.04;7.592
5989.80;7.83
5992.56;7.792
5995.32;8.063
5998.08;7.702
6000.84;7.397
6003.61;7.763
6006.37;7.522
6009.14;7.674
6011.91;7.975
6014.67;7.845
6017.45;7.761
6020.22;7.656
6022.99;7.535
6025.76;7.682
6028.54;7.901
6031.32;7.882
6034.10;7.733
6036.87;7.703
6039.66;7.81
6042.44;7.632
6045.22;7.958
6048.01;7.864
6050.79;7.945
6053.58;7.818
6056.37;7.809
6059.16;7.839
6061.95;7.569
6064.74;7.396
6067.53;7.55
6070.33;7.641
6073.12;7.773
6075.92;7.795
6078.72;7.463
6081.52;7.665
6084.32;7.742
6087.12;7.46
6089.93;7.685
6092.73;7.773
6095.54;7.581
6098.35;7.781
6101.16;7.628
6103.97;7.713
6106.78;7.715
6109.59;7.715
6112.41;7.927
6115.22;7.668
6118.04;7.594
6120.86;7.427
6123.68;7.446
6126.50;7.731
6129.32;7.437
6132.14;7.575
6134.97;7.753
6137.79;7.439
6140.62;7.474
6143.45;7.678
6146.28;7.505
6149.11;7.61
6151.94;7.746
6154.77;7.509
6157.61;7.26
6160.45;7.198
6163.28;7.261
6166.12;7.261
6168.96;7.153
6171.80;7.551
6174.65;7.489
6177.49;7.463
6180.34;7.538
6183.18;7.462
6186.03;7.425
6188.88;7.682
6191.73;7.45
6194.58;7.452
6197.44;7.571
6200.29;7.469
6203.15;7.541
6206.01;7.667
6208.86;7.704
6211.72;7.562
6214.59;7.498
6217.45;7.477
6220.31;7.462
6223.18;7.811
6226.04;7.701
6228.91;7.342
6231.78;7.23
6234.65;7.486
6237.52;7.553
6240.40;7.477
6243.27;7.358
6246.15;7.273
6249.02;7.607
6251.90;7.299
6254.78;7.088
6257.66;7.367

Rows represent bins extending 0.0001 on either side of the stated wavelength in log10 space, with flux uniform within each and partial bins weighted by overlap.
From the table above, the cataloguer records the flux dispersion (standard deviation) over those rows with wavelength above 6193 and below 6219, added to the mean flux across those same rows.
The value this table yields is 7.6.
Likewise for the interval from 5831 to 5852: 8.1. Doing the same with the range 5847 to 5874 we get 8.0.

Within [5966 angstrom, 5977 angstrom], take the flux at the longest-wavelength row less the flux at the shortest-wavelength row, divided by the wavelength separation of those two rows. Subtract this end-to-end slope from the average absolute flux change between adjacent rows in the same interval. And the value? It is 0.16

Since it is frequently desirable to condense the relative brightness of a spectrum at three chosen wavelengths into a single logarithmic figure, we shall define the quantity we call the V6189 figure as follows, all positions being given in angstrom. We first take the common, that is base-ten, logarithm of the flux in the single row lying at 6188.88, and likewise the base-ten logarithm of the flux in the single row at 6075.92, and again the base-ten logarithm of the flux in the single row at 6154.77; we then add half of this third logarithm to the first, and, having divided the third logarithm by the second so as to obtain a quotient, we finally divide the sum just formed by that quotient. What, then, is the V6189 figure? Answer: 1.35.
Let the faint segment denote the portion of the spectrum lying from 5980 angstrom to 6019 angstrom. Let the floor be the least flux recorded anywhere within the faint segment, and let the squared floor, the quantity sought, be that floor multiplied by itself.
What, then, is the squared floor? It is 54.7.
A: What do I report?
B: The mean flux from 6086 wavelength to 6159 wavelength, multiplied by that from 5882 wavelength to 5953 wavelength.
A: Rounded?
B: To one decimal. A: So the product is 59.1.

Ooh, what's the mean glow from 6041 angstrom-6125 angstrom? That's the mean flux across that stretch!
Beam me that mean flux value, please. 7.69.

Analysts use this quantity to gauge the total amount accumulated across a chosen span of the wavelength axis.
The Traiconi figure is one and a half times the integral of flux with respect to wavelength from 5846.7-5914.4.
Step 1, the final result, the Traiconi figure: 789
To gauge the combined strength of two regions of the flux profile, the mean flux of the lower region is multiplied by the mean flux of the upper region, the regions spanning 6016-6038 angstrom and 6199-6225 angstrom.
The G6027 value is 58.6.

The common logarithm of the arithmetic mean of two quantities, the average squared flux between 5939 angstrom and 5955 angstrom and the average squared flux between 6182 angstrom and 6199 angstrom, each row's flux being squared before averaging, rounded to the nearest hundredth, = 1.77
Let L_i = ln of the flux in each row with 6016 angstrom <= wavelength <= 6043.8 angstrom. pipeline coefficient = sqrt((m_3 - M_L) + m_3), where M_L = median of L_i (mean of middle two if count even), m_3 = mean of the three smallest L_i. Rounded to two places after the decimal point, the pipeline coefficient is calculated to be 1.42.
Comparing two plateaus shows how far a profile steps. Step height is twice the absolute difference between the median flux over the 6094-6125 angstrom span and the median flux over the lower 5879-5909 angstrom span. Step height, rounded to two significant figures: 0.33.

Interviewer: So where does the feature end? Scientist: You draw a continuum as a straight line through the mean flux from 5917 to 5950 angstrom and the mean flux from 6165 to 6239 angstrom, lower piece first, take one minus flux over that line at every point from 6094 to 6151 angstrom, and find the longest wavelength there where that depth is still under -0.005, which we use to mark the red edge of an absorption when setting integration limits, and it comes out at 6143.45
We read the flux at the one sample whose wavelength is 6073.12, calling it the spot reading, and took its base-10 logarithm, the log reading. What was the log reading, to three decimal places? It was 0.891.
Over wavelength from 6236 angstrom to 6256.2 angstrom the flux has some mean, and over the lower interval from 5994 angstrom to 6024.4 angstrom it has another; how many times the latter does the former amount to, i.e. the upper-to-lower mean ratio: 0.956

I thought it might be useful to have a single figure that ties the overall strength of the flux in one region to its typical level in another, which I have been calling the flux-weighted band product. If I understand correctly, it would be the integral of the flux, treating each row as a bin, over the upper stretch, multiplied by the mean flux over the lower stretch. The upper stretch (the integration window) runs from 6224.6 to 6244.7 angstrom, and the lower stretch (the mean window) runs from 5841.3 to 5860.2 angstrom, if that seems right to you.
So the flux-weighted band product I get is 1168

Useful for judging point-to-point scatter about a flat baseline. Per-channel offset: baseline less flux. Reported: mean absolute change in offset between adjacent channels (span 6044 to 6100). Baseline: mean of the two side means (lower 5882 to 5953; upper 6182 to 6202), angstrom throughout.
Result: 0.146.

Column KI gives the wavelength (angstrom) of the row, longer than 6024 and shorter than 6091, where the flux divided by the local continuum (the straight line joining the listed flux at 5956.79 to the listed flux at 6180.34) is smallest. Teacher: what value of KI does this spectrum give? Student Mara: 6064.74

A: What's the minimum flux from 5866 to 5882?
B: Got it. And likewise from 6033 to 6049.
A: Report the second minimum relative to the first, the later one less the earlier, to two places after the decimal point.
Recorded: -0.25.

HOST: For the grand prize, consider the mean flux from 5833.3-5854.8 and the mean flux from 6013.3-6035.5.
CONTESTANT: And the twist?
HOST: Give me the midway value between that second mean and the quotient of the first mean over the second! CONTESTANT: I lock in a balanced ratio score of 4.38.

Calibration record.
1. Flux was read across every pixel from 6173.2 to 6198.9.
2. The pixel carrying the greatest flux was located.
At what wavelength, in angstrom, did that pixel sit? 6188.88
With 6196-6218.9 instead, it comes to 6208.86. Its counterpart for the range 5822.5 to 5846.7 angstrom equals 5823.88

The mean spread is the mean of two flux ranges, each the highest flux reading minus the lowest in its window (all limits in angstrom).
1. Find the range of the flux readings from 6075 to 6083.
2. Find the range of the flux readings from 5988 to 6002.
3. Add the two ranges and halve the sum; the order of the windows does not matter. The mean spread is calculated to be 0.5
